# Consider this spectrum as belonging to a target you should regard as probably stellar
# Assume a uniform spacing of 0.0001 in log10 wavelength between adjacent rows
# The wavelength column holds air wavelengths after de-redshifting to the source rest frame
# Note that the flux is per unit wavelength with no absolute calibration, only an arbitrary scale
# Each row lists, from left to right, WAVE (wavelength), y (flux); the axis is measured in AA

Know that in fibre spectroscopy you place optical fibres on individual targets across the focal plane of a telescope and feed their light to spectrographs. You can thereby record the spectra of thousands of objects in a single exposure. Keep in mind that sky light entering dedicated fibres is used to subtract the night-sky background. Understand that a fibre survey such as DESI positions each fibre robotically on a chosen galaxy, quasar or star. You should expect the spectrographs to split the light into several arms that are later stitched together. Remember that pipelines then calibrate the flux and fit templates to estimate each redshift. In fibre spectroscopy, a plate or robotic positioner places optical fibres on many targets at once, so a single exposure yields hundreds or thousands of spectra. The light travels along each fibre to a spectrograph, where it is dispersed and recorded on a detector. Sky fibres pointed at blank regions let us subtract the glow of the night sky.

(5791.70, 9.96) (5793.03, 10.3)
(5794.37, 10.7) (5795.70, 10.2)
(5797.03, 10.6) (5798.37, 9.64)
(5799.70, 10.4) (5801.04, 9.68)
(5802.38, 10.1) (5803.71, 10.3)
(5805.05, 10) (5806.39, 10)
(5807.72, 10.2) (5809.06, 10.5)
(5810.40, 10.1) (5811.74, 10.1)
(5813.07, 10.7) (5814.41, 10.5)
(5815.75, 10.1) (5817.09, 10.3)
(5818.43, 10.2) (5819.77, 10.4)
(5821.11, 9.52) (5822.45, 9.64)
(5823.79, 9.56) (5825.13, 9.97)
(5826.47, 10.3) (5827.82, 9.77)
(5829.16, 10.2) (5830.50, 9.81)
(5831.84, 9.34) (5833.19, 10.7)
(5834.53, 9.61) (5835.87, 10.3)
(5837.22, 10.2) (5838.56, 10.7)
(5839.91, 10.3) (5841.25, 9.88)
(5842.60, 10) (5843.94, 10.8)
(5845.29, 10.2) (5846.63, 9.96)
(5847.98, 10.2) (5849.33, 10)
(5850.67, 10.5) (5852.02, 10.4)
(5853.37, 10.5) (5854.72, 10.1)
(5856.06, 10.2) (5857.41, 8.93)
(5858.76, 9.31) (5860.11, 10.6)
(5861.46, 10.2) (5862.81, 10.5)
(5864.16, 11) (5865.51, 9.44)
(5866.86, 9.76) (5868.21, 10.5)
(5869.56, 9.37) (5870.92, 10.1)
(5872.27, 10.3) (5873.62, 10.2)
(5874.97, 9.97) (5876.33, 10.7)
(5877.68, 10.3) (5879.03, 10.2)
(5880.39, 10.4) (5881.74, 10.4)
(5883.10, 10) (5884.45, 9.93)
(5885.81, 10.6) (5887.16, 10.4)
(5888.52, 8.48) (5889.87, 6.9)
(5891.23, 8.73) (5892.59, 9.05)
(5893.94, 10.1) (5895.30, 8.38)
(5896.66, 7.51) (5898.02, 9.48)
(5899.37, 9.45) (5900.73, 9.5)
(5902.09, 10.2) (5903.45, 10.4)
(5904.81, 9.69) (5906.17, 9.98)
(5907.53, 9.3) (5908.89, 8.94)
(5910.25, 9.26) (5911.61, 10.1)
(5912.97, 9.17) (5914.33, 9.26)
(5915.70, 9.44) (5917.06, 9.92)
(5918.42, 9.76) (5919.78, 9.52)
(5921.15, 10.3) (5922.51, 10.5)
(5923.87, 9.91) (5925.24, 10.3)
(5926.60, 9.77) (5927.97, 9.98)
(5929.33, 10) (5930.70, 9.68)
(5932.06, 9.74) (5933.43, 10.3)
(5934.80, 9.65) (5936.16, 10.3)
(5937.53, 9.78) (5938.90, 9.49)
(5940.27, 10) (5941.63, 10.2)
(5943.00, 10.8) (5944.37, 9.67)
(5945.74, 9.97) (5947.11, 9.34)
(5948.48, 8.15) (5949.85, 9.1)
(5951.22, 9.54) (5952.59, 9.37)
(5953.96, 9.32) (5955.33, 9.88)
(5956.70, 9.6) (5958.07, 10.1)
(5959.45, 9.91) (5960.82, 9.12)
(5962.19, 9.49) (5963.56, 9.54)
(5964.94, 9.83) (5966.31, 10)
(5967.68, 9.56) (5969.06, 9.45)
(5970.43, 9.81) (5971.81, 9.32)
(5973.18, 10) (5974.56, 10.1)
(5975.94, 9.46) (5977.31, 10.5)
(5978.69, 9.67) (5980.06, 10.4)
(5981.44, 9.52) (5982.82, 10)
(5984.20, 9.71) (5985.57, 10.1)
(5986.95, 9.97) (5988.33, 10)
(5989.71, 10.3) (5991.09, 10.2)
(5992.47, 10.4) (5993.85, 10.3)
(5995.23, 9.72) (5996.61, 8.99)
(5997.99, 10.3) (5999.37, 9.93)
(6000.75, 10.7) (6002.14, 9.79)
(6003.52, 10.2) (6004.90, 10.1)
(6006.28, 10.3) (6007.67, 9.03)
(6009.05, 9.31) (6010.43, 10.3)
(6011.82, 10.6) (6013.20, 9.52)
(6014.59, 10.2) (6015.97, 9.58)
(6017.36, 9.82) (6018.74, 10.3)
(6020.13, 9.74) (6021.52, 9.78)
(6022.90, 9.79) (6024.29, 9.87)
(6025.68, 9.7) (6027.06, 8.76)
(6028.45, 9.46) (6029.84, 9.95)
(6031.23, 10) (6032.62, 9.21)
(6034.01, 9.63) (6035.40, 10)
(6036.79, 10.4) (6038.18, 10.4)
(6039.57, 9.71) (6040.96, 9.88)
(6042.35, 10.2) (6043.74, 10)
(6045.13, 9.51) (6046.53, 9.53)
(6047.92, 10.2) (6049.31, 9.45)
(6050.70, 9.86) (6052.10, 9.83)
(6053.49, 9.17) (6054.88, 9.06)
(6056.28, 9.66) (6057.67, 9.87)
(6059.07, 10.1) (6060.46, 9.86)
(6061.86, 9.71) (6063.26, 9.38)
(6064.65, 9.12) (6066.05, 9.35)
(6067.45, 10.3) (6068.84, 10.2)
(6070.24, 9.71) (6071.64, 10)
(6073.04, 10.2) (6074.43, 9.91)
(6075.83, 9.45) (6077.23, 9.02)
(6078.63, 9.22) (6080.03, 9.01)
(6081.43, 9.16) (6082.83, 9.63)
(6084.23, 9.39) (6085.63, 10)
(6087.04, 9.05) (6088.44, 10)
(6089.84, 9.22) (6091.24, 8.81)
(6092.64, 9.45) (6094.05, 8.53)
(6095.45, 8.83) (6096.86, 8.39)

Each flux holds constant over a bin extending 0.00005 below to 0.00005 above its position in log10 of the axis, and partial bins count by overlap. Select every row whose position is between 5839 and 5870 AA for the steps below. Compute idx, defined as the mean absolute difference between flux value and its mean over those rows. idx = 0.38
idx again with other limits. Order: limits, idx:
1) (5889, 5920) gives 0.57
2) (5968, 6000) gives 0.32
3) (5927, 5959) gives 0.37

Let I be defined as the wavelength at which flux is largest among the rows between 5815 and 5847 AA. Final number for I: 5843.94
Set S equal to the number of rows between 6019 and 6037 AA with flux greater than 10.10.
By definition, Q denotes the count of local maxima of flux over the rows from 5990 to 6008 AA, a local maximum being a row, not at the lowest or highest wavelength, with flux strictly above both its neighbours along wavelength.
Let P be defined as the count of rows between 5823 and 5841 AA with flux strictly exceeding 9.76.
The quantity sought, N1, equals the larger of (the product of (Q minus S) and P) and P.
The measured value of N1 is 40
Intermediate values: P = 10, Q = 5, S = 1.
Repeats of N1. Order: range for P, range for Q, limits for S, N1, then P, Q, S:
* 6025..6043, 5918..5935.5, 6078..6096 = 28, 7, 4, 0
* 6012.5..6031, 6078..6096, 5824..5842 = 7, 7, 4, 7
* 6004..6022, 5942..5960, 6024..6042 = 16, 8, 4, 2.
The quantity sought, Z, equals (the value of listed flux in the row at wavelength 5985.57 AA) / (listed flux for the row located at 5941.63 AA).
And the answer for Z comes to 0.99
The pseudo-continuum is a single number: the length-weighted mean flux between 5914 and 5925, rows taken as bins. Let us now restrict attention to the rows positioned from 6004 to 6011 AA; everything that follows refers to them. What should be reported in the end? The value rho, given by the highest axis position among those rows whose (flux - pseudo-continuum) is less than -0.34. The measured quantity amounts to 6009.05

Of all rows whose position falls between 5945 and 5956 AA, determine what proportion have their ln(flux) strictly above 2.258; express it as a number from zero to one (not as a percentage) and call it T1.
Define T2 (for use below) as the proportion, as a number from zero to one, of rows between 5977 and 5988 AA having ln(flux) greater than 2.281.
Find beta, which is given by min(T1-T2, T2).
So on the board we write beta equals -0.4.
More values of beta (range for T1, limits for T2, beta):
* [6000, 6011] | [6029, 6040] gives 0.1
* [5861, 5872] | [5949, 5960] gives 0.4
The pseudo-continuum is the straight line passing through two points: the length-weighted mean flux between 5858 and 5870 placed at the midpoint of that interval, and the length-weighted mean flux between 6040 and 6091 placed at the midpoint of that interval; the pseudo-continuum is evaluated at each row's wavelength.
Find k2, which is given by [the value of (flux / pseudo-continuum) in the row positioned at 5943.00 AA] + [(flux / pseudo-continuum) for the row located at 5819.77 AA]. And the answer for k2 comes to 2.11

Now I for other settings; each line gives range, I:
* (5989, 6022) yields 6000.75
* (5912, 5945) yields 5943.00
